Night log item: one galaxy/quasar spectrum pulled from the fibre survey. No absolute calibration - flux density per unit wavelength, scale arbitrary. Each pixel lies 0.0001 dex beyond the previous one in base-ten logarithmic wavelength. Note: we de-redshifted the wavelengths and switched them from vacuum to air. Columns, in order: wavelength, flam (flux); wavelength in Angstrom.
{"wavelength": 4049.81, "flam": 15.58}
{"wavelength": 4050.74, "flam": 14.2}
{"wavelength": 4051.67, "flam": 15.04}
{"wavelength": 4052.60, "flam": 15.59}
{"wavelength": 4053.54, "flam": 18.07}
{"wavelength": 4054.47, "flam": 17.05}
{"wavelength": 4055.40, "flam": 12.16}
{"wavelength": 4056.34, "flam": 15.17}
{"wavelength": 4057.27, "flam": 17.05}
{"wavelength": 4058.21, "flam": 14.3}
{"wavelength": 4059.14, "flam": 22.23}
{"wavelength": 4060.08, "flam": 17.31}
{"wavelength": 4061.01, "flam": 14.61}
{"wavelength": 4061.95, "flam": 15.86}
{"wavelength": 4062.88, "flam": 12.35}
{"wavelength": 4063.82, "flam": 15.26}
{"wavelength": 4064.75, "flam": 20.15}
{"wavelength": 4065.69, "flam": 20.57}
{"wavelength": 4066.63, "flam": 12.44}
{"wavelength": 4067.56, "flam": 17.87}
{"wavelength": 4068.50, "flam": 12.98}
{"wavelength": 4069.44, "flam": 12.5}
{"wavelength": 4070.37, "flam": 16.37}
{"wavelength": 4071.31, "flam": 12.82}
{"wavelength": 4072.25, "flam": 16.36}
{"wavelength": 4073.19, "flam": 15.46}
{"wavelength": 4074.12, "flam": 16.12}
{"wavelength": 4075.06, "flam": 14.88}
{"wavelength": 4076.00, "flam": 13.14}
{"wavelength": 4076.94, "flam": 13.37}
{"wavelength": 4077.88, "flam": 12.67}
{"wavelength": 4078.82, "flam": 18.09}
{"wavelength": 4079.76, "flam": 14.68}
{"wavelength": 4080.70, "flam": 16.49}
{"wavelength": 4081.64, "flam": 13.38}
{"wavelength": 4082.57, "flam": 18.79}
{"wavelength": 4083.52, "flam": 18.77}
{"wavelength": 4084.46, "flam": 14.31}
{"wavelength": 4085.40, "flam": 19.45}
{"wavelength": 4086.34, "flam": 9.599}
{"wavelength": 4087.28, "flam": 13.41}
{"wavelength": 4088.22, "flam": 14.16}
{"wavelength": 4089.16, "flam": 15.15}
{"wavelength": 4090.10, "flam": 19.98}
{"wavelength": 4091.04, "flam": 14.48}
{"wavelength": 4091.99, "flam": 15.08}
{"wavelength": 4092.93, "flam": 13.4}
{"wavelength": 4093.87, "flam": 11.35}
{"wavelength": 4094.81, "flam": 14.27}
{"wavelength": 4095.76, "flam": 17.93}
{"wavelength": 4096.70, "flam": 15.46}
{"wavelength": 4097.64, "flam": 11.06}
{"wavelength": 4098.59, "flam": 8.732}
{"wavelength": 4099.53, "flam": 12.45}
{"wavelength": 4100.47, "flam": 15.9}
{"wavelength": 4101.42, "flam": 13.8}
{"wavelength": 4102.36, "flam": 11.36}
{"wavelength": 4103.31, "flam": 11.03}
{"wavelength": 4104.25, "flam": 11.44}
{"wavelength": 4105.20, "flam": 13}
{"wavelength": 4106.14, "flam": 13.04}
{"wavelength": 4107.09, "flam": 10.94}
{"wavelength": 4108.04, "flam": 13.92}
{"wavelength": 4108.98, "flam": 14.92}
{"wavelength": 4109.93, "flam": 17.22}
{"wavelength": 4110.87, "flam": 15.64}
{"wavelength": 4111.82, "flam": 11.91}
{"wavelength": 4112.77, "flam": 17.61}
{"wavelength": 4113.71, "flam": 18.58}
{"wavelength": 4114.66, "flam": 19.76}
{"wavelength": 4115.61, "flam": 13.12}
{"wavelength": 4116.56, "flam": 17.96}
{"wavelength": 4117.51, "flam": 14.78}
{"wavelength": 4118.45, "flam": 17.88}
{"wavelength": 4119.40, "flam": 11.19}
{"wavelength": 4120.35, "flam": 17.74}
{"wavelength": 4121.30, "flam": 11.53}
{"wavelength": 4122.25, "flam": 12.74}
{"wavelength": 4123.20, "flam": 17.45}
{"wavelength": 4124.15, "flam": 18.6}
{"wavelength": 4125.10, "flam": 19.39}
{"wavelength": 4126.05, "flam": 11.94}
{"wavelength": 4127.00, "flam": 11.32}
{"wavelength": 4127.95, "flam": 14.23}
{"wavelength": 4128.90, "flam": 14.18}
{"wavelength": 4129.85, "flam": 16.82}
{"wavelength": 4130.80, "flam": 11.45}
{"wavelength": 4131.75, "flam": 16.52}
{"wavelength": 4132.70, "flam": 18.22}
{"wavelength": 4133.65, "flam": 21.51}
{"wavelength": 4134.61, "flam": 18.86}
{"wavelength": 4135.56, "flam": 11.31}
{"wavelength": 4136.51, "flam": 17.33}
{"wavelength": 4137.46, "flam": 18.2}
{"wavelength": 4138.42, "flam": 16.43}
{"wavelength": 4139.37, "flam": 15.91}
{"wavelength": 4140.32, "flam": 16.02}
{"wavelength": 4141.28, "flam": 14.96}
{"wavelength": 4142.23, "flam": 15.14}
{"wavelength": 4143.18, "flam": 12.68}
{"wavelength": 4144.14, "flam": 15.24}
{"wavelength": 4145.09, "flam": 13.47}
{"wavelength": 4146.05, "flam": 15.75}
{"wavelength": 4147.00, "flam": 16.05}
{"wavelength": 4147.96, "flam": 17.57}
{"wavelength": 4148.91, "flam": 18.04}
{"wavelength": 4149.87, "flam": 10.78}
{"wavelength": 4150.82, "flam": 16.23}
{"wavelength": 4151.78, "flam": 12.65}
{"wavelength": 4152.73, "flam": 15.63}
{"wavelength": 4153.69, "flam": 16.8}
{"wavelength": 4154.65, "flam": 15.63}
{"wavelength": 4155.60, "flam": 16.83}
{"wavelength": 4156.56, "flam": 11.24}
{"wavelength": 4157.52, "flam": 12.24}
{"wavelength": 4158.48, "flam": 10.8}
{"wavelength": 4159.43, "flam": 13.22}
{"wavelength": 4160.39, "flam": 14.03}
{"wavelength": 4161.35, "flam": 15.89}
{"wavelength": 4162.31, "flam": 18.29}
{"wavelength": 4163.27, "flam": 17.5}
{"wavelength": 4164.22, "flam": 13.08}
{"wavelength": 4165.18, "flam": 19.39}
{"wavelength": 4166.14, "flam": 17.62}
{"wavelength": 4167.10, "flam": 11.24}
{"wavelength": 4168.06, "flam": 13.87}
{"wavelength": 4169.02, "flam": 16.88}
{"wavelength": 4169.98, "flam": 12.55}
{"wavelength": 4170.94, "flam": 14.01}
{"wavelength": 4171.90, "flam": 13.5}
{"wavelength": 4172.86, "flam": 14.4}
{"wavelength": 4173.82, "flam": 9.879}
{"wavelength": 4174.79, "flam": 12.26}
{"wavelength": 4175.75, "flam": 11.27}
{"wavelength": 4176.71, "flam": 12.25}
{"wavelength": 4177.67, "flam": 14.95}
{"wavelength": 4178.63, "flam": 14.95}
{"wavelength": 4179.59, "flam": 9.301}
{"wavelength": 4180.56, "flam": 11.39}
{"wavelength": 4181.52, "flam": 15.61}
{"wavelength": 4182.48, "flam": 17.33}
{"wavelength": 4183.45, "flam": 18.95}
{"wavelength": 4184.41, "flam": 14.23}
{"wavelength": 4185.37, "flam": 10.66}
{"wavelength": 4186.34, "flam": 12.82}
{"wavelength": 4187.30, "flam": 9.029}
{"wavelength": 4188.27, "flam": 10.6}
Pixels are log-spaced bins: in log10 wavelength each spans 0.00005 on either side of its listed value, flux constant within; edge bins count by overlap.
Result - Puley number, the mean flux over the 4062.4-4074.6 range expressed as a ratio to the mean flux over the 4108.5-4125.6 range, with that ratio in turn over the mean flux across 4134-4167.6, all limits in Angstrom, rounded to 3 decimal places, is 0.064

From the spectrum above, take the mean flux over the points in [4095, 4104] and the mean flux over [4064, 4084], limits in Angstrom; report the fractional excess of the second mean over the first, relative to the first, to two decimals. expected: 0.19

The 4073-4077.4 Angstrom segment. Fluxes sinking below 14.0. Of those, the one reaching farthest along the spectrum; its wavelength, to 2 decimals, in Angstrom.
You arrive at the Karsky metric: 4076.94 Angstrom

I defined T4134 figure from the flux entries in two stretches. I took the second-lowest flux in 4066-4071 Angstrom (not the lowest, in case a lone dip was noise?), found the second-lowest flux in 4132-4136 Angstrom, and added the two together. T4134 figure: 31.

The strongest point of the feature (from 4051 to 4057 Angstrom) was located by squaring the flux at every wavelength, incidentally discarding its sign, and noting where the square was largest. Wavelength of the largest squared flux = 4053.54 Angstrom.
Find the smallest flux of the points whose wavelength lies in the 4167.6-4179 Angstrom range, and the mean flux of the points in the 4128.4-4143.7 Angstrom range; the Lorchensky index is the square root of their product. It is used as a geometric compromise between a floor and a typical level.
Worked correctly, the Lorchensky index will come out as 12.6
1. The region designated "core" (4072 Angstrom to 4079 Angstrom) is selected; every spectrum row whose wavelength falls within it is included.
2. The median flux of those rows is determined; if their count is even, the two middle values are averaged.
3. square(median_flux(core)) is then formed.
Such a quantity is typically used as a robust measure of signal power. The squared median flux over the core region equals 230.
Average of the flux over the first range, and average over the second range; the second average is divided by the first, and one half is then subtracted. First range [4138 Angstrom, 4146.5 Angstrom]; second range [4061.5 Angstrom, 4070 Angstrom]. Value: 0.53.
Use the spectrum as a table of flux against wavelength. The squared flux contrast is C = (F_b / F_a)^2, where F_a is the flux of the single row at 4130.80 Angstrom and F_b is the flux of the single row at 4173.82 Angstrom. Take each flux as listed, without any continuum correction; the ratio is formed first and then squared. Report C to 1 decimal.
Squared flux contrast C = 0.7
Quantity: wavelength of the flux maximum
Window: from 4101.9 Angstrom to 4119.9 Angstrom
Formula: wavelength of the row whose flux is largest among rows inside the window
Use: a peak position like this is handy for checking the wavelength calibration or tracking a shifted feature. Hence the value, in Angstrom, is 4114.66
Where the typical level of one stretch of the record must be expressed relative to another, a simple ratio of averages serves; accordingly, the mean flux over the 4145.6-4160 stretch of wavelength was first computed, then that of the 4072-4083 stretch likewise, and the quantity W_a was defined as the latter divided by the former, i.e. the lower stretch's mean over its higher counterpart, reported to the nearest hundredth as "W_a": 1.04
